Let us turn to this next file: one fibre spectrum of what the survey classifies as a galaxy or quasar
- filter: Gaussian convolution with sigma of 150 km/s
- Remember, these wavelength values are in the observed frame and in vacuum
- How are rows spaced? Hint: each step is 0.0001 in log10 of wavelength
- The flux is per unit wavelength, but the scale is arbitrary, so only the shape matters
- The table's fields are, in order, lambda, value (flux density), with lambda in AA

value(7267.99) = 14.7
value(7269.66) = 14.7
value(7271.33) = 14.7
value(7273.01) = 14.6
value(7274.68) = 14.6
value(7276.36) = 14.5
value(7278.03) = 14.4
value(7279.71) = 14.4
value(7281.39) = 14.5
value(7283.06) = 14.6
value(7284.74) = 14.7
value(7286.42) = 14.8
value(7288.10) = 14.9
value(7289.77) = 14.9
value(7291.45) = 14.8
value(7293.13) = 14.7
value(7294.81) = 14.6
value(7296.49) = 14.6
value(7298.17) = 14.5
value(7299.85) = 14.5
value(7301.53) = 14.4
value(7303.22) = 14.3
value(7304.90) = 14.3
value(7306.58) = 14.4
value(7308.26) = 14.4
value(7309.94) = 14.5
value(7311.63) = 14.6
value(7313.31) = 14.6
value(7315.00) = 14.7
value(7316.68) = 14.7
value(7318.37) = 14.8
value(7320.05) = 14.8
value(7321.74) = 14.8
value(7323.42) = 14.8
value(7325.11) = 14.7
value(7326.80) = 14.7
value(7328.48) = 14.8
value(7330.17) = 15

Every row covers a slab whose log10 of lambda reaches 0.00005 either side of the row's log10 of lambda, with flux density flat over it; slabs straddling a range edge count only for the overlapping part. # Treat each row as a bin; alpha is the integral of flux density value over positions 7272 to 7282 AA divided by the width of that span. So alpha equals 14.5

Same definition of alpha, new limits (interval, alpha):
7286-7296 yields 14.8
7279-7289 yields 14.7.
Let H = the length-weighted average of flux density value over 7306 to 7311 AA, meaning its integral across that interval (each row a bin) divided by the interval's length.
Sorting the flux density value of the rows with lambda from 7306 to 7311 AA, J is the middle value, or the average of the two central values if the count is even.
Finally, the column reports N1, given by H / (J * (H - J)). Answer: 26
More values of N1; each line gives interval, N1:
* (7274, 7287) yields 625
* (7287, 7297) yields 88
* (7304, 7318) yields -61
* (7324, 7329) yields 29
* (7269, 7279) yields -48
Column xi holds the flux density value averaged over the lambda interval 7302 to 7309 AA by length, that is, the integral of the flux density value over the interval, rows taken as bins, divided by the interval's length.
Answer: 14.3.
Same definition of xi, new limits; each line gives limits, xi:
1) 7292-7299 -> 14.6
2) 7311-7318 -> 14.7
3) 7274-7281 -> 14.5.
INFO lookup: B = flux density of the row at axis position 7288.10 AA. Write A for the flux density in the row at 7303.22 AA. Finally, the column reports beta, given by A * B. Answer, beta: 213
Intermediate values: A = 14.3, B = 14.9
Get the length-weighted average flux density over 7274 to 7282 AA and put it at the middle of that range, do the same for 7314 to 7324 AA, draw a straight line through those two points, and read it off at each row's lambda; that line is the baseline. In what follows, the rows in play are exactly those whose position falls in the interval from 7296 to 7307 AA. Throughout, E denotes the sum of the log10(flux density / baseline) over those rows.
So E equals -0.044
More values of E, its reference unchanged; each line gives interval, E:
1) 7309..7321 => -0.013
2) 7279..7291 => 0.035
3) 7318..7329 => -0.005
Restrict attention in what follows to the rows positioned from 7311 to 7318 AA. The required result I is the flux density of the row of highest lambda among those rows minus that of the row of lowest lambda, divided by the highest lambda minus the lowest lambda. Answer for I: 0.020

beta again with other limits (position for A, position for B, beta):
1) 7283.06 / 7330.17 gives 219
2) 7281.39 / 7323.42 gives 215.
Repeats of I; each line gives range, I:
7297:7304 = -0.040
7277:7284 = 0.040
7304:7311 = 0.040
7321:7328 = -0.020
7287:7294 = -0.040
